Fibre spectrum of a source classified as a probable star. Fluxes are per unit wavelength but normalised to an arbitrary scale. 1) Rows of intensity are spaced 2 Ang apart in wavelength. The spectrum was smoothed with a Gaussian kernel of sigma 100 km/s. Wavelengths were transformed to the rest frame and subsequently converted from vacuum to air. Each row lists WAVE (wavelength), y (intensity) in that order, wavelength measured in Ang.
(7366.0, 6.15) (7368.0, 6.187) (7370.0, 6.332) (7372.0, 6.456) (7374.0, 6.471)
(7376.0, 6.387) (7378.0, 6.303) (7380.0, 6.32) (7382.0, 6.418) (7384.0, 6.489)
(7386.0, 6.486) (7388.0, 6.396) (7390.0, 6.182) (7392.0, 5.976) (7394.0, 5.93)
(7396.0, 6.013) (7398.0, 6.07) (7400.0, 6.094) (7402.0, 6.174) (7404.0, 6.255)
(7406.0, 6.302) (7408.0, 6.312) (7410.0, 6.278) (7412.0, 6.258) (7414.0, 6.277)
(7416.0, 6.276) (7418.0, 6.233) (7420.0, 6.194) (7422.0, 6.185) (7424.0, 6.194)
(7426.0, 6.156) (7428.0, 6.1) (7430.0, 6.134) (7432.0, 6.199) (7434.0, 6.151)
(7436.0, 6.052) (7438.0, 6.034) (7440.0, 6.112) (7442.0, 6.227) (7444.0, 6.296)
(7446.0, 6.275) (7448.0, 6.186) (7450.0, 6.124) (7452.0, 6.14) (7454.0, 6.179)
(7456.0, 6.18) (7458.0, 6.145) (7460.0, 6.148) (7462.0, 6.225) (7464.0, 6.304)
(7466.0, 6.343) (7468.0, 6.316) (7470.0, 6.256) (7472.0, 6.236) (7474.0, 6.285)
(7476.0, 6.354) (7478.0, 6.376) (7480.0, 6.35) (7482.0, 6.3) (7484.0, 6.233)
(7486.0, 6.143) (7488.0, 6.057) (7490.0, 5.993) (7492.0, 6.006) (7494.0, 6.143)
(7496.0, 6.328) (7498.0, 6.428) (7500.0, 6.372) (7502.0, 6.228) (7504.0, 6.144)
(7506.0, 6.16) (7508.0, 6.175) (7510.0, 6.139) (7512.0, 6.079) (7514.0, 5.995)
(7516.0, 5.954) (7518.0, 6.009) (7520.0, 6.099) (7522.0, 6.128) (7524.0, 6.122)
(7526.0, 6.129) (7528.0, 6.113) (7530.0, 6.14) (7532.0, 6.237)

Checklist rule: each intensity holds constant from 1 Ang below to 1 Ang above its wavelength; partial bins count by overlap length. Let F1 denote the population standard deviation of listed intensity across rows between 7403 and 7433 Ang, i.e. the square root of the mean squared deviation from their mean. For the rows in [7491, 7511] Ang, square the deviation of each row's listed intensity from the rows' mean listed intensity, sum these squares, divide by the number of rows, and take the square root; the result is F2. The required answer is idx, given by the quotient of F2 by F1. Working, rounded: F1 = 0.061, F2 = 0.121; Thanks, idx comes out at 1.98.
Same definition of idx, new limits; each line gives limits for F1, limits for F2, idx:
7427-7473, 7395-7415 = 1.26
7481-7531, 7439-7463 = 0.48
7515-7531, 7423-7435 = 0.54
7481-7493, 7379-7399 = 1.82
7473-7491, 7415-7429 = 0.40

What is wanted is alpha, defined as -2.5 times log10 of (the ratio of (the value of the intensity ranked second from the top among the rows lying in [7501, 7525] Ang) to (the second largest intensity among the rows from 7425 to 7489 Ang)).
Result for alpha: 0.03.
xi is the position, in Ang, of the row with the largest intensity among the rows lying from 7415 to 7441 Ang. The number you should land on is 7416.0 Ang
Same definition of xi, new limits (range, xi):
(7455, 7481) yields 7478.0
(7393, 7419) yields 7408.0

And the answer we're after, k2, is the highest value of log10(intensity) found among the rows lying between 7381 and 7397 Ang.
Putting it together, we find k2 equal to 0.812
